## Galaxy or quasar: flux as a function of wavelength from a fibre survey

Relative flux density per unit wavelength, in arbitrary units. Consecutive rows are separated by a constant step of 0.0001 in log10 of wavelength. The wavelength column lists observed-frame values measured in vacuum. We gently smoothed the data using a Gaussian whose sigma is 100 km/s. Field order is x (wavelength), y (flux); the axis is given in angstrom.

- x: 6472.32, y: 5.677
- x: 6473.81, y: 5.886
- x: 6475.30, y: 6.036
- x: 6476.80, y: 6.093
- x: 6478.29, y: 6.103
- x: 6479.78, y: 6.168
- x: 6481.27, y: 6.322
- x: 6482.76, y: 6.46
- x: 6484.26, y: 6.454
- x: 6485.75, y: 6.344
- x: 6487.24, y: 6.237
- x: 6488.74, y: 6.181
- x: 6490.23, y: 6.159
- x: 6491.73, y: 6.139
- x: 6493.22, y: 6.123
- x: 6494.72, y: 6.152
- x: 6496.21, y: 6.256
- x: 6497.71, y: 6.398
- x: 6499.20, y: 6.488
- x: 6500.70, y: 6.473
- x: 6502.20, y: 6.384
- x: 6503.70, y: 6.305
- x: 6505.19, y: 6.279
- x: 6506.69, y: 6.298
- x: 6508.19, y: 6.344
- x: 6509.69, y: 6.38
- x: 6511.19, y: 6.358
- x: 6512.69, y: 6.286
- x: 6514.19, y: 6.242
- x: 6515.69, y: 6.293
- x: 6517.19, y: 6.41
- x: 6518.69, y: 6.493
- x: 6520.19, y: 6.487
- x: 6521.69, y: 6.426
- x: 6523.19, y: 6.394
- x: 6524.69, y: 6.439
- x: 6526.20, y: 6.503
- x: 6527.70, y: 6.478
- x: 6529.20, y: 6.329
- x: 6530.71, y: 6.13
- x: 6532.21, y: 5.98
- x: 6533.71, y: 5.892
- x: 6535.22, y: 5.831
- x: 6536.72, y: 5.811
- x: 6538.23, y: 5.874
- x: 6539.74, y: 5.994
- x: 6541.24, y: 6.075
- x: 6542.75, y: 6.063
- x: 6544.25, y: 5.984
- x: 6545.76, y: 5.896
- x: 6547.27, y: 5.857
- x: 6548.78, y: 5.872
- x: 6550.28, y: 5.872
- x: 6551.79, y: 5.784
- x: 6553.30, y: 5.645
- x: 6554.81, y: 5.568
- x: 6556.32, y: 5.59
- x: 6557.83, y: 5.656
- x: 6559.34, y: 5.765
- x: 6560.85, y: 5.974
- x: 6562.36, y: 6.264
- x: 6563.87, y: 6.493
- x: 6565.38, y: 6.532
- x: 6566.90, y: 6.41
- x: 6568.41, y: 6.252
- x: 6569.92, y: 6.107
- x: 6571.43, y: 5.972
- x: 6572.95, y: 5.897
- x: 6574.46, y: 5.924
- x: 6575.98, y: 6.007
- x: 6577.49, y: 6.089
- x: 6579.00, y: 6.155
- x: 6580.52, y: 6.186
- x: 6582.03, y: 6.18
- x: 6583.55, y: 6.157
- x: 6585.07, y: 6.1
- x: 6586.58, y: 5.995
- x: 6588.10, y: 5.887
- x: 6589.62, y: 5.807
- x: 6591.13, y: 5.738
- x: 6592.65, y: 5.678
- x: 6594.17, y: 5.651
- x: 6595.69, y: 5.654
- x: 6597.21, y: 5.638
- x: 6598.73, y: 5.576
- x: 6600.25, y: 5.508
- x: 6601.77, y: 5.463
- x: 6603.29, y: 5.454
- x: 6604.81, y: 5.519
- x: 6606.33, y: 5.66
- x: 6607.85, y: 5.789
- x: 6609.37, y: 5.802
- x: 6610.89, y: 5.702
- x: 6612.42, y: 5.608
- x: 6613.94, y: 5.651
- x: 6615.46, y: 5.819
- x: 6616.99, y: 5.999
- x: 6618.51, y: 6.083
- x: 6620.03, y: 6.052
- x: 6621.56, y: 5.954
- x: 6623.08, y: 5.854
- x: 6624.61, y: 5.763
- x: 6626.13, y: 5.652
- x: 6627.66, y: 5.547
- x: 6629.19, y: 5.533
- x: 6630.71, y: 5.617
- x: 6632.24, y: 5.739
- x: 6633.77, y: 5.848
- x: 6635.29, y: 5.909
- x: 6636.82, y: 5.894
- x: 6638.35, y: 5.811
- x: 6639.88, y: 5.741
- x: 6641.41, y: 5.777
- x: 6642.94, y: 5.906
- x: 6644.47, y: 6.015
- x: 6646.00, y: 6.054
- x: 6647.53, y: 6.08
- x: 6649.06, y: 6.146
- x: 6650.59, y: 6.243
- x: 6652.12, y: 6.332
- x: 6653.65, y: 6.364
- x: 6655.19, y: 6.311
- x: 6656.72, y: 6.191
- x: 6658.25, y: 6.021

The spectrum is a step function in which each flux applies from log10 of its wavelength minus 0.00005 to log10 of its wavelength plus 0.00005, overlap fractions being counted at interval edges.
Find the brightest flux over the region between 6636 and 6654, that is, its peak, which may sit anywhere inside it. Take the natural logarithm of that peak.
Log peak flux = 1.85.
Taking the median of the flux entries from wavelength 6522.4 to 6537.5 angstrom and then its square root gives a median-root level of 2.50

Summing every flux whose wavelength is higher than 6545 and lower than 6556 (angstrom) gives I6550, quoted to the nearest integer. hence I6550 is 40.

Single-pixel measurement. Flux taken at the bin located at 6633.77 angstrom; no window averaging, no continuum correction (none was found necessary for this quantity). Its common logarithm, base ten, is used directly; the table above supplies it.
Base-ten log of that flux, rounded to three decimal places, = 0.767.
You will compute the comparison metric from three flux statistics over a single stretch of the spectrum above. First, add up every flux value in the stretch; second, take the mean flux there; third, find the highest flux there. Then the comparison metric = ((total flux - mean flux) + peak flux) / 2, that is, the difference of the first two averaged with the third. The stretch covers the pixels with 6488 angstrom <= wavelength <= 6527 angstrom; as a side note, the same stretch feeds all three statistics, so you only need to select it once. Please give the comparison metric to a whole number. 82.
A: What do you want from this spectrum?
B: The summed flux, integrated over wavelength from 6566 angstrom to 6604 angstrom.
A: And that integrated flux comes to 224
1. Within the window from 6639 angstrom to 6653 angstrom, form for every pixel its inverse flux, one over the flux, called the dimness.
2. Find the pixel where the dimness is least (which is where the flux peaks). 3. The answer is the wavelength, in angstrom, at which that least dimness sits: 6652.12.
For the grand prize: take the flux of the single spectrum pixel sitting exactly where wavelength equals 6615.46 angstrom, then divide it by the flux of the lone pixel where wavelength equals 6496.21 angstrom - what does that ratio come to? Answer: 0.93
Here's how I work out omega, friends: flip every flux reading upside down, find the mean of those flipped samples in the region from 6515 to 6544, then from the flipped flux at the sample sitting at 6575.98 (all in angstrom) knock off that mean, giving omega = 0.005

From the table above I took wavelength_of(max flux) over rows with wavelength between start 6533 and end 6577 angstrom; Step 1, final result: 6565.38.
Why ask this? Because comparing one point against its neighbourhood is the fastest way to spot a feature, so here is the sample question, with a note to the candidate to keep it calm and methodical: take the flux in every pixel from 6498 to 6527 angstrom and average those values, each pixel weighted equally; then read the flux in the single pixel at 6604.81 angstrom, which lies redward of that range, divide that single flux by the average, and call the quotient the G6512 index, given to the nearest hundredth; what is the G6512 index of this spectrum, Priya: 0.86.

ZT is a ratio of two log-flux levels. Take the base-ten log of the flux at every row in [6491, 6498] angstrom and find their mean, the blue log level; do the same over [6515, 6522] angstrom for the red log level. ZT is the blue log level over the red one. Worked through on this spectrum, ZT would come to 0.98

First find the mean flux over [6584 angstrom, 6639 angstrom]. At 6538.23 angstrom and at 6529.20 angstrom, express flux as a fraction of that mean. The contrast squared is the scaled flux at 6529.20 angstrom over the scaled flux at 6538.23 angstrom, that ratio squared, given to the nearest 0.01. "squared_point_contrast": 1.16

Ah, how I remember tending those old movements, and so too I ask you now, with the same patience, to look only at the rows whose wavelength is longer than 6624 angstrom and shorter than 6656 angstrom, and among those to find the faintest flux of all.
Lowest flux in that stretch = 5.533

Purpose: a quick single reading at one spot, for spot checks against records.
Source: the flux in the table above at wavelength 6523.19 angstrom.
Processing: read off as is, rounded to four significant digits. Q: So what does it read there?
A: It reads 6.394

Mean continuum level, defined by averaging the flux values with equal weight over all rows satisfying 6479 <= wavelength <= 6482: 6.25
